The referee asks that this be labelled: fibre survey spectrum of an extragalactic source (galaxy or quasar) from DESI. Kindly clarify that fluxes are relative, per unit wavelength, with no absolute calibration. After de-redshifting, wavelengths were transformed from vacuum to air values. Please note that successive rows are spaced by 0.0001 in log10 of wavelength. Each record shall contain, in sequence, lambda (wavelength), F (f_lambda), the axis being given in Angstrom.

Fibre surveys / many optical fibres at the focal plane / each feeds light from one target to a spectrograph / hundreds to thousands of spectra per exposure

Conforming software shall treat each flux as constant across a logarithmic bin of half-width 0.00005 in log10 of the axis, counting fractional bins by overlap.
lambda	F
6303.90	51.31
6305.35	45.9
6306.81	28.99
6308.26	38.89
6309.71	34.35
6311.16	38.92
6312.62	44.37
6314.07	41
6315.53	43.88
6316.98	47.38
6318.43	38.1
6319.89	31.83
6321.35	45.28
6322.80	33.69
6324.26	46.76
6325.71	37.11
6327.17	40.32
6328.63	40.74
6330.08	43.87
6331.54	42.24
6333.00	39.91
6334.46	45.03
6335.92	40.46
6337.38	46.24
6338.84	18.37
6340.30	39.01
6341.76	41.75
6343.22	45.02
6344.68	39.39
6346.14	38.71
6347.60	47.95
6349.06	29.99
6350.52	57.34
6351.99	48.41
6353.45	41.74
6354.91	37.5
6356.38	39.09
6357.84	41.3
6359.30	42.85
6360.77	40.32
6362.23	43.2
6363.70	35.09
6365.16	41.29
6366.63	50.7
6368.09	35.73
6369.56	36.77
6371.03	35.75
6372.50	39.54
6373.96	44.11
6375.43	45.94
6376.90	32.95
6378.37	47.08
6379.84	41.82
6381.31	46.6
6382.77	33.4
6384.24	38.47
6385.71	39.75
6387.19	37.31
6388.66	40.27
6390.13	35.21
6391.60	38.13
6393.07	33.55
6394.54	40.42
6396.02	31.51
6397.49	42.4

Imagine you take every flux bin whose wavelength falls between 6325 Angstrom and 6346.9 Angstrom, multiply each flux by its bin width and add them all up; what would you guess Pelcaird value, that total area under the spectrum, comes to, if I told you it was 873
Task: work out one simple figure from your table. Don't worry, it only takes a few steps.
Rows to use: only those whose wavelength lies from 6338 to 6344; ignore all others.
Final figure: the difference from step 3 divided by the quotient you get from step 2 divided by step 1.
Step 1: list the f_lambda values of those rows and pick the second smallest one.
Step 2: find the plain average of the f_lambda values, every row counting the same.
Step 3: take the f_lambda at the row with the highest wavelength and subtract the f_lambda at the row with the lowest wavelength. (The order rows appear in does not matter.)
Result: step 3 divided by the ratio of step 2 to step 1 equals 29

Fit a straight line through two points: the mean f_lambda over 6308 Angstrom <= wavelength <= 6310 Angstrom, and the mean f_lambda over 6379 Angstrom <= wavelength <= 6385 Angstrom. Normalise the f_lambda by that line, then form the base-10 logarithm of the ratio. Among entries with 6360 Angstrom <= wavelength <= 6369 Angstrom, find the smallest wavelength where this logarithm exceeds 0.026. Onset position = 6362.23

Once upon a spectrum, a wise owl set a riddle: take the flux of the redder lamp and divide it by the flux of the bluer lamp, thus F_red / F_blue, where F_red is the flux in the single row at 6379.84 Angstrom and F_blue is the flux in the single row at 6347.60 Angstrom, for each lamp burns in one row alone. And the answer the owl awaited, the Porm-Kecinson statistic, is 0.87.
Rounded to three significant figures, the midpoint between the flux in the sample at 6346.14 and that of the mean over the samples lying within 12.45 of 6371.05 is 39.7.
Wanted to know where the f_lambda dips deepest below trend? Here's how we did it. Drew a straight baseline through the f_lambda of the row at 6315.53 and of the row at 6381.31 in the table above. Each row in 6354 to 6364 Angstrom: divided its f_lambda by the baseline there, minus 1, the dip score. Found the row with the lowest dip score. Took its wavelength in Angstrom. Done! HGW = 6363.70 Angstrom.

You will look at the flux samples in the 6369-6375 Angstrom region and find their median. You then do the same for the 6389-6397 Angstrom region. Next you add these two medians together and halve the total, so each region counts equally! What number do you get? 36.7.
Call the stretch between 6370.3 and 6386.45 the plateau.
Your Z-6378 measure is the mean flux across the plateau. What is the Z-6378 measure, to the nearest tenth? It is 40.5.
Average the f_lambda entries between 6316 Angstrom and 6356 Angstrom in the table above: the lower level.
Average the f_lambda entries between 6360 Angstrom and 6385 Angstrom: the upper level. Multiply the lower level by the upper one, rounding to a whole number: 1657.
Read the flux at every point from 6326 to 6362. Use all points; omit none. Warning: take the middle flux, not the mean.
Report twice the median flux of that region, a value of 82.0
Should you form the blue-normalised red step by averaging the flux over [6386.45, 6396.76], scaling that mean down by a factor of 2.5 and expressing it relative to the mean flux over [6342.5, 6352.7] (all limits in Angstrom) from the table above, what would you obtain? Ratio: 0.334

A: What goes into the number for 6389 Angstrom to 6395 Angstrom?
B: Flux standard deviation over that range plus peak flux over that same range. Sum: 43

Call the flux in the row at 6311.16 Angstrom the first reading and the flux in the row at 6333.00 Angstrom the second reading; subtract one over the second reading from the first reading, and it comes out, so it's 38.9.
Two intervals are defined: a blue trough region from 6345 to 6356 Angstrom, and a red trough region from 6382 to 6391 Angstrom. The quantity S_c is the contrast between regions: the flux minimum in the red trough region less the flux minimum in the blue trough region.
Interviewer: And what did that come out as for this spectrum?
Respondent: 3.4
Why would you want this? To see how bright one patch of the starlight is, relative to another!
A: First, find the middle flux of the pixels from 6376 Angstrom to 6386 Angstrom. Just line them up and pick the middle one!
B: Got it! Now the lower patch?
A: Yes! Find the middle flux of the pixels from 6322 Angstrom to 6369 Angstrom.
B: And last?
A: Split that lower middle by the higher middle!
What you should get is 1.03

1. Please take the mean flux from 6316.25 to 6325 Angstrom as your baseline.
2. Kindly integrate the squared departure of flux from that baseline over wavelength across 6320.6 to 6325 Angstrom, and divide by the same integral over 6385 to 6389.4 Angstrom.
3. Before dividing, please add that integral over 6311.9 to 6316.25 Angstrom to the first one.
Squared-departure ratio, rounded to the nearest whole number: 12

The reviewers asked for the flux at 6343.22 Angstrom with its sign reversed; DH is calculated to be -45.0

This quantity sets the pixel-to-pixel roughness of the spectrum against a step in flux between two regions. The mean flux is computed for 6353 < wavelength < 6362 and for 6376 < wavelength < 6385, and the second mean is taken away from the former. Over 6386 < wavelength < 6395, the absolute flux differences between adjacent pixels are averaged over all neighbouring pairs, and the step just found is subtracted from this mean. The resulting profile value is 4.1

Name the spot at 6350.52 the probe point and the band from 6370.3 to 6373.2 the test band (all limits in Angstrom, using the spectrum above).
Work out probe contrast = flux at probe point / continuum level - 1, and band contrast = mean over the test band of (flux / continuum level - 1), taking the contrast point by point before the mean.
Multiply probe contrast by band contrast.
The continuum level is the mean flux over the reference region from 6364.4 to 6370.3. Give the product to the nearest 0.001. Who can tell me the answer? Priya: -0.033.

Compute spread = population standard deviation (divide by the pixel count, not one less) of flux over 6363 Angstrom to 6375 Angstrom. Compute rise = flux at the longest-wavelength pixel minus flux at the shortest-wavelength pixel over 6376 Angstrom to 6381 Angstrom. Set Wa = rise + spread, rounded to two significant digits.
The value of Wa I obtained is 14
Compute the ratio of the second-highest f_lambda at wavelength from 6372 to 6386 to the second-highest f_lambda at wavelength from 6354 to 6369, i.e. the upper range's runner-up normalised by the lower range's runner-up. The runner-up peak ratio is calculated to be 1.08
